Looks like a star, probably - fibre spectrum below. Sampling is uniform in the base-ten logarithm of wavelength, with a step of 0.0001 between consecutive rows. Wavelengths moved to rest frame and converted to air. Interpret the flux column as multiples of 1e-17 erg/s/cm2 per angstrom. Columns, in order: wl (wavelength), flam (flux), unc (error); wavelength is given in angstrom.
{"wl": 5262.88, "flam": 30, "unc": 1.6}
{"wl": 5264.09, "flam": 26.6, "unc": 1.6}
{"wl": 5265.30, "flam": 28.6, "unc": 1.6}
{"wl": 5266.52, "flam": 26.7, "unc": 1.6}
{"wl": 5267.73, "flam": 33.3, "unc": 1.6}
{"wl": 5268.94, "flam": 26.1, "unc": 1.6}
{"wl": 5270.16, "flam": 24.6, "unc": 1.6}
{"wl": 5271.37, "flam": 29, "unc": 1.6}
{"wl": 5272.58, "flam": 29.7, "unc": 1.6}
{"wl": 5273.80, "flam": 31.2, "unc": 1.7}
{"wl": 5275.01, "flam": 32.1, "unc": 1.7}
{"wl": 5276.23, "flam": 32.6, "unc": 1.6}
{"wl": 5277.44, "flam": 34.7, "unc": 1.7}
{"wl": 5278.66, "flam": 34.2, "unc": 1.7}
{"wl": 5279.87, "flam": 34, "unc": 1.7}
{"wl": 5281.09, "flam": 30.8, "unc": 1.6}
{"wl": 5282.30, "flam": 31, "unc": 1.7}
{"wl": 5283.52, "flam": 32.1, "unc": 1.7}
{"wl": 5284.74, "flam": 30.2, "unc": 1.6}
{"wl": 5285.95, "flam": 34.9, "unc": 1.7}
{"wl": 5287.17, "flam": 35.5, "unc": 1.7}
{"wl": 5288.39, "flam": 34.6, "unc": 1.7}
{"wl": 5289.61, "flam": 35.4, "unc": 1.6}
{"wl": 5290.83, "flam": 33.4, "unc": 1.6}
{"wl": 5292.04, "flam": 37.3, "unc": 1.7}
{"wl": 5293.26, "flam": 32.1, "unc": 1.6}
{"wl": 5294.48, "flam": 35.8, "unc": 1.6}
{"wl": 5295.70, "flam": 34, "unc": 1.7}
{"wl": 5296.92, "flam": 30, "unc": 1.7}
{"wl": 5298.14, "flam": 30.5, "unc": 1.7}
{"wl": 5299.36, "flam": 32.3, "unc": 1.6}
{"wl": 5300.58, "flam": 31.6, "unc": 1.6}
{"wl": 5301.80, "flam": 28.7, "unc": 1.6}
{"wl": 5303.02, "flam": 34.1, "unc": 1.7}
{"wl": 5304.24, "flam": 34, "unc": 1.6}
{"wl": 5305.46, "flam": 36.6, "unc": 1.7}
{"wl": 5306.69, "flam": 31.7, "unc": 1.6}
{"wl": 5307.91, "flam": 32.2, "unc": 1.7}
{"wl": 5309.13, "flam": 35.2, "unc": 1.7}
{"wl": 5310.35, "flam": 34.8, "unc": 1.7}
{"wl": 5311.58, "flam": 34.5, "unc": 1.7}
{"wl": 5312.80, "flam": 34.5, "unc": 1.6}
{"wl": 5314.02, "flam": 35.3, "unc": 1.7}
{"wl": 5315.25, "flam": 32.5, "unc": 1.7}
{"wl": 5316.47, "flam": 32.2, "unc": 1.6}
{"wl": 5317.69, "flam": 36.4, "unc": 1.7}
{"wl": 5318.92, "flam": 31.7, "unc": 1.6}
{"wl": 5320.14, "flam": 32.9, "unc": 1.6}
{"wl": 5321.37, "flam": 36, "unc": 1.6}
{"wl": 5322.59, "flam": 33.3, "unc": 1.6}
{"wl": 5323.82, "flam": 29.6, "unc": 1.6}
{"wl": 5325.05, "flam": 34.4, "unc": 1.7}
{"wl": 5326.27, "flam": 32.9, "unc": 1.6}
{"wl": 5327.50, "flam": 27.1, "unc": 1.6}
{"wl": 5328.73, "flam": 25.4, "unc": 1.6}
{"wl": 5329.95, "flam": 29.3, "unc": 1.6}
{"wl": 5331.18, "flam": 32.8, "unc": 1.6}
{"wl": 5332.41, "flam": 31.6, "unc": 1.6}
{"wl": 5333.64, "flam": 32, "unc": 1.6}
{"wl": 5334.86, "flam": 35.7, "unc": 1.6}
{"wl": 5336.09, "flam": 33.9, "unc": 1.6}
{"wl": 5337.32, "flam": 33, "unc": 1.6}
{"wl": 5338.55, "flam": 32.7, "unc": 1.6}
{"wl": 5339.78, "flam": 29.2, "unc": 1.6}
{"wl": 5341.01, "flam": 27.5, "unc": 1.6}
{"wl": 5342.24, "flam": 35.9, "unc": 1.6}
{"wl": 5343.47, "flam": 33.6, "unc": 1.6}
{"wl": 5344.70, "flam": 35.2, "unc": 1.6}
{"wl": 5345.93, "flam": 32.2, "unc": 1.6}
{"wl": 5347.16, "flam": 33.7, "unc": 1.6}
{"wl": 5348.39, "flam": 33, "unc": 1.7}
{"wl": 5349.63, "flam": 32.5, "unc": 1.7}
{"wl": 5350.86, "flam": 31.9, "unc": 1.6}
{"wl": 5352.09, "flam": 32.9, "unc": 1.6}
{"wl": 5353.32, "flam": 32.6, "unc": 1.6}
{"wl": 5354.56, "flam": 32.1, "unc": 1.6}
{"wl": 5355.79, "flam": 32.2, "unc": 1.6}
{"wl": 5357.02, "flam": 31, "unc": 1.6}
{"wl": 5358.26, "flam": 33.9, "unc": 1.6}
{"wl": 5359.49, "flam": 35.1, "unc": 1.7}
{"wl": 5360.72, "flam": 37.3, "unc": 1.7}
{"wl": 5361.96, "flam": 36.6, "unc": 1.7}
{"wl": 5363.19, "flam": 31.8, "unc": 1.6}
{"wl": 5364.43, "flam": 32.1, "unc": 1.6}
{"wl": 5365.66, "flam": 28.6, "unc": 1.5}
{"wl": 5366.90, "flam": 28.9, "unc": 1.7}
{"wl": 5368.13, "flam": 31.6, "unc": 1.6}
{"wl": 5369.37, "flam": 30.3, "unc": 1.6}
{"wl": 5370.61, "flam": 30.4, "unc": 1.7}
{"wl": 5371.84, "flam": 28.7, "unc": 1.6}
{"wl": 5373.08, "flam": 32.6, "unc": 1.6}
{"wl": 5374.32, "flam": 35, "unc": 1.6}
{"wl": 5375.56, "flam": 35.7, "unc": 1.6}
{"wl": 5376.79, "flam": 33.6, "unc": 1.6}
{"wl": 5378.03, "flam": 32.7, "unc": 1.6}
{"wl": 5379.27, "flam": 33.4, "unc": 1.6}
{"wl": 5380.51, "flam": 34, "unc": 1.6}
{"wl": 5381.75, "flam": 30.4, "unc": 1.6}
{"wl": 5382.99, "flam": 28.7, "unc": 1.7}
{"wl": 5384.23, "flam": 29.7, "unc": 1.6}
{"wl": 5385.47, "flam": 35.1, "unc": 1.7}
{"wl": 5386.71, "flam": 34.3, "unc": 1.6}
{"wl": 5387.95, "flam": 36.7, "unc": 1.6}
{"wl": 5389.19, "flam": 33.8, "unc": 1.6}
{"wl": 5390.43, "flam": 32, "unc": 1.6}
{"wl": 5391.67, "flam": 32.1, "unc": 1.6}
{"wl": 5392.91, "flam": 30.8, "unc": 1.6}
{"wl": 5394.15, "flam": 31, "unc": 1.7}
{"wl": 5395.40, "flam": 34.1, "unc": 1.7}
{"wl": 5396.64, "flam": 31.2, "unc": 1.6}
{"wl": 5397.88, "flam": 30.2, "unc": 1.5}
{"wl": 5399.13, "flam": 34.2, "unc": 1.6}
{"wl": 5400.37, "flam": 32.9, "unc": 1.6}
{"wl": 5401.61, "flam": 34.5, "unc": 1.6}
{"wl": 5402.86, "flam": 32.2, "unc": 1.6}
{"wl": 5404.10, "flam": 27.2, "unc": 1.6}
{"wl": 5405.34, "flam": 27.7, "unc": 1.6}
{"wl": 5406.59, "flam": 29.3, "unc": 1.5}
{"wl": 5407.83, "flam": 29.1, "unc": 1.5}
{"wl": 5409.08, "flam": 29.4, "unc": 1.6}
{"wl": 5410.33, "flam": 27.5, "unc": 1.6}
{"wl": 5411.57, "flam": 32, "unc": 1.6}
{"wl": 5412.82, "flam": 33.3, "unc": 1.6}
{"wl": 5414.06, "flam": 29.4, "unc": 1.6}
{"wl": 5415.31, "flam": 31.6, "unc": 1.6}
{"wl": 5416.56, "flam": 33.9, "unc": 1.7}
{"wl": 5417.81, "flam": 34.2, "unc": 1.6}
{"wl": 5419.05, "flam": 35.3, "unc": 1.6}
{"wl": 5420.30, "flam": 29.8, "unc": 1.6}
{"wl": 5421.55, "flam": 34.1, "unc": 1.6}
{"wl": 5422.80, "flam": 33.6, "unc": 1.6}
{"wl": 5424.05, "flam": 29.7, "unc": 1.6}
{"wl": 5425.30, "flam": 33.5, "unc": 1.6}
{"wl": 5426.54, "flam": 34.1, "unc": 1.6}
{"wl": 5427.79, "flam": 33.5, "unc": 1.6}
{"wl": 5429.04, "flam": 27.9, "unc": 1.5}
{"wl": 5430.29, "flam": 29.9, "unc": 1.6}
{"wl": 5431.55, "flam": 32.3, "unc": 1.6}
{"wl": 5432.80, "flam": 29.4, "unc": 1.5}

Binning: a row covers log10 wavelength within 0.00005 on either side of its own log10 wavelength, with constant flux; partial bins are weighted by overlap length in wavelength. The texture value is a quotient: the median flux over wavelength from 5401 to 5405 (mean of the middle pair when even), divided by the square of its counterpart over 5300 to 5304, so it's 0.032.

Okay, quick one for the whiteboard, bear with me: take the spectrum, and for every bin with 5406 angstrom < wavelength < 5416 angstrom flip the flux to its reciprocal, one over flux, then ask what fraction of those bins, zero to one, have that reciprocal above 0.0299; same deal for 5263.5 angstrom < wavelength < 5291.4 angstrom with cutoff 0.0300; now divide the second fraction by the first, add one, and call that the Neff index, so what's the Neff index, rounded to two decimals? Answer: 1.65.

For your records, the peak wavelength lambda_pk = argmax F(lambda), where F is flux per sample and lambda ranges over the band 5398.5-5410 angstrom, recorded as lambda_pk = 5401.61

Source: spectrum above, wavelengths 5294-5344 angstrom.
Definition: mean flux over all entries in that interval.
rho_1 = 32.6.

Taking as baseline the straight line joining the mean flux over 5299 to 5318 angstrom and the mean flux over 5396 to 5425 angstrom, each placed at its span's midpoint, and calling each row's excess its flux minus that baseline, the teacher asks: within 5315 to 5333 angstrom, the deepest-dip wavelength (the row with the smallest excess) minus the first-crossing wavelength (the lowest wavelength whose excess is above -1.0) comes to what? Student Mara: 13.5 angstrom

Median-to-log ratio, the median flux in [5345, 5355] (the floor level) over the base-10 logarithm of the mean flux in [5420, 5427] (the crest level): 21.5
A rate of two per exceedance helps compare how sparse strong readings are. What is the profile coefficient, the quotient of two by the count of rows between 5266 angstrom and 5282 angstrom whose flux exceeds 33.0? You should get 0.50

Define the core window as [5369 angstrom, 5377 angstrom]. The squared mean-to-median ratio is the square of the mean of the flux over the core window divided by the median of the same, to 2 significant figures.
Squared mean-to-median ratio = 0.98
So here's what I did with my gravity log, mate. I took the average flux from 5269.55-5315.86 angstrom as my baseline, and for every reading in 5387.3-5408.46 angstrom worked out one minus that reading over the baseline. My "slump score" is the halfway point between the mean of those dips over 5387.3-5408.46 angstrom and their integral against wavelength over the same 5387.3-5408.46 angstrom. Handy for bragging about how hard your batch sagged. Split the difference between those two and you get 0.38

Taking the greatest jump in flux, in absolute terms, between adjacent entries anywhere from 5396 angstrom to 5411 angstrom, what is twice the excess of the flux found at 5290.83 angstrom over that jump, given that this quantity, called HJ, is 57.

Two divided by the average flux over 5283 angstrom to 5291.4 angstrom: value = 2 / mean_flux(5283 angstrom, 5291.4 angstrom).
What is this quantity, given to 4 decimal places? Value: 0.0593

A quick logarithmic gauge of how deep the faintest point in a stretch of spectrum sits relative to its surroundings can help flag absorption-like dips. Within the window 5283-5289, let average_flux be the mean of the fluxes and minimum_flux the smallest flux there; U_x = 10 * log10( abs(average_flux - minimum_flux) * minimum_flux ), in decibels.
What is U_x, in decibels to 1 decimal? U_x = 19.9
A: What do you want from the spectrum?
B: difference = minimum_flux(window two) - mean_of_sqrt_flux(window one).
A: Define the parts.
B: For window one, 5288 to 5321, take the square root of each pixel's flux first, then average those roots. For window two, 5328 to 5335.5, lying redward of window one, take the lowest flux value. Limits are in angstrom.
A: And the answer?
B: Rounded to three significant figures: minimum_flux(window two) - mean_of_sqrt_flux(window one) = 19.6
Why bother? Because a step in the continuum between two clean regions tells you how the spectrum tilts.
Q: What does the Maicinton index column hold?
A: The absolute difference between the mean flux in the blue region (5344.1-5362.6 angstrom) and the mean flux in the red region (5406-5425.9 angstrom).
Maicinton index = 1.9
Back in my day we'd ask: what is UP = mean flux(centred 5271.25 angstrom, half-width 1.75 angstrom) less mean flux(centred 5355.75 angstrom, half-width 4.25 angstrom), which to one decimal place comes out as -5.1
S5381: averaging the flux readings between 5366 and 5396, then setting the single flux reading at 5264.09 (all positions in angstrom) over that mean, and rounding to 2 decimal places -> 0.82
